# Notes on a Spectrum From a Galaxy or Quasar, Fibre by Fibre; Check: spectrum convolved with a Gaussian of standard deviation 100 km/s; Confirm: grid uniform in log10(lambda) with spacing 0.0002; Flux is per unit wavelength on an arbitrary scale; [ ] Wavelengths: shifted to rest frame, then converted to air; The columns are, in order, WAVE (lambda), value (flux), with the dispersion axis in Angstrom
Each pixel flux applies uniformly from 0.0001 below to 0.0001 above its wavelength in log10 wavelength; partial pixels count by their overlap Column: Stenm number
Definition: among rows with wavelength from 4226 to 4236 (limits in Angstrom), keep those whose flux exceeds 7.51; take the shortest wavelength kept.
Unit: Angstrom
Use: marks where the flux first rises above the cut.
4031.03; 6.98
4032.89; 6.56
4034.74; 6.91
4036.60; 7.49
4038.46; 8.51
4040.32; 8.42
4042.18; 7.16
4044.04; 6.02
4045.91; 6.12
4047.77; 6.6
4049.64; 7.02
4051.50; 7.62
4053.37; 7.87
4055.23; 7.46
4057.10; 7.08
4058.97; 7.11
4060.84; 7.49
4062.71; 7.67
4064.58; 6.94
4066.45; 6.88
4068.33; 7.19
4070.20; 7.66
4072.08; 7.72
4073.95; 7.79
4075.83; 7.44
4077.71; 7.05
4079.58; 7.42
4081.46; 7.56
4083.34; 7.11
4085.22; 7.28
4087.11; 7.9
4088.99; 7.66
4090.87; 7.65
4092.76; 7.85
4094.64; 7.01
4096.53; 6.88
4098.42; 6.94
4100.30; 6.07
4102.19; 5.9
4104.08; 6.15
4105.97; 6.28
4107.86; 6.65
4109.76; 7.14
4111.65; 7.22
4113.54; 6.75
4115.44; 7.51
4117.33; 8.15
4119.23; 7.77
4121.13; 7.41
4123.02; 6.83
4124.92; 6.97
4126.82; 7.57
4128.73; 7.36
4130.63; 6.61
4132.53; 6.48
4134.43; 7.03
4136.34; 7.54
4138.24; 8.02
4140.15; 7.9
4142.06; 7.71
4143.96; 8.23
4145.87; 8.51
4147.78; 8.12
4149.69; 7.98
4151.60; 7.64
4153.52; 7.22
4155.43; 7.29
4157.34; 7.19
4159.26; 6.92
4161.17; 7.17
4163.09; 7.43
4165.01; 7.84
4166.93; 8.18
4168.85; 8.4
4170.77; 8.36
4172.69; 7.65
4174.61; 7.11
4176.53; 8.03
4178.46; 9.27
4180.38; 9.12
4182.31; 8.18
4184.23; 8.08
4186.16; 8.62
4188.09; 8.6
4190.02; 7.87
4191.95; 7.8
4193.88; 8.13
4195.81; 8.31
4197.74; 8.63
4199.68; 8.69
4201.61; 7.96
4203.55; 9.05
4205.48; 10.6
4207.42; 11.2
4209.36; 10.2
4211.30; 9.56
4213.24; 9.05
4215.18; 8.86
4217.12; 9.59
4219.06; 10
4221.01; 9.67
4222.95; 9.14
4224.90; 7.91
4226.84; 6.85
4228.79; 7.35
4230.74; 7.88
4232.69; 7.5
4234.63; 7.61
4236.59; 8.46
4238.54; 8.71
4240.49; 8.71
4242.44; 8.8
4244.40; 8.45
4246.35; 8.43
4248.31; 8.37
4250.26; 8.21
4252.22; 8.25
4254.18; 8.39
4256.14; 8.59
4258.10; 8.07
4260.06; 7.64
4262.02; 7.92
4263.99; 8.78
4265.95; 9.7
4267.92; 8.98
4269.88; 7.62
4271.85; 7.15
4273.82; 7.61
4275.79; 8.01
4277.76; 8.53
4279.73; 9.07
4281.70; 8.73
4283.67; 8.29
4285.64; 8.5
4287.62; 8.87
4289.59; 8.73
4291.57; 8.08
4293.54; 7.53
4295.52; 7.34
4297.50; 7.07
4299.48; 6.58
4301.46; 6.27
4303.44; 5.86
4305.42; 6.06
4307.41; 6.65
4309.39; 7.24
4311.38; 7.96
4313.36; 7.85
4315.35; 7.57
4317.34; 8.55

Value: 4230.74 Angstrom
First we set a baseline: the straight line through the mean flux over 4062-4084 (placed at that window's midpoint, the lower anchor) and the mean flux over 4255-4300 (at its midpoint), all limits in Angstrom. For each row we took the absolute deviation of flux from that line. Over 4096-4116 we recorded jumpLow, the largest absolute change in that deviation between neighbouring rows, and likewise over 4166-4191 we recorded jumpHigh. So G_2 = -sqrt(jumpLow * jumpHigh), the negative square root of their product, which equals -1.04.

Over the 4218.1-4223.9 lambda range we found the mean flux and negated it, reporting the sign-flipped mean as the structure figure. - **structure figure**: -9.6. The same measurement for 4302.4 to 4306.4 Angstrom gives -6.0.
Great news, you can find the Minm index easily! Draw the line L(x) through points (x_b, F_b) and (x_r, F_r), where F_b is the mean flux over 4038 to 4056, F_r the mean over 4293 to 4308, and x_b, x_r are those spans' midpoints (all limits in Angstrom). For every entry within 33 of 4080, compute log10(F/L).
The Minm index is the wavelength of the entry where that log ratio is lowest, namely 4102.19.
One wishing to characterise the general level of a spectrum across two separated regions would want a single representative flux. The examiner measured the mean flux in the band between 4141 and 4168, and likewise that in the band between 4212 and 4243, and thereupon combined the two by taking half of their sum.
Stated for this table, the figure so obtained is 8.1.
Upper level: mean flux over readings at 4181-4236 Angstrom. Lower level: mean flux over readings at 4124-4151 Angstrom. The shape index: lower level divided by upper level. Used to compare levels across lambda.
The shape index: 0.87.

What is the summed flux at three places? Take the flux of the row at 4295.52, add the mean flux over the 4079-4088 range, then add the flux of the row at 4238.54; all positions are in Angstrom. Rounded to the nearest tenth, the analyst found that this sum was 23.5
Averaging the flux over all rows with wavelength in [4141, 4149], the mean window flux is 8.14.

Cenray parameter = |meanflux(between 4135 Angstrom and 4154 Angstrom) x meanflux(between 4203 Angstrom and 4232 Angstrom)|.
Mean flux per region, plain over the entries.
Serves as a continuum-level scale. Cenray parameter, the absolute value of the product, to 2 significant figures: 72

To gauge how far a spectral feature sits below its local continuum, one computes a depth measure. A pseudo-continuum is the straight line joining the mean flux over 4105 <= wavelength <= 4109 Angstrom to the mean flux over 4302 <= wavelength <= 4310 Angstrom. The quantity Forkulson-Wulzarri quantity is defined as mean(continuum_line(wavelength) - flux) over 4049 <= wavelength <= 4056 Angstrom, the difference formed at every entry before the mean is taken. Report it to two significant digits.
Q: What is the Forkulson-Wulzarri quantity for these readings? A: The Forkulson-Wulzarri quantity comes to -1.0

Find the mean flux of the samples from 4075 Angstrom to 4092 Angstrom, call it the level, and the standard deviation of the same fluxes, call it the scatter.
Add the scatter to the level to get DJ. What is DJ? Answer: 7.7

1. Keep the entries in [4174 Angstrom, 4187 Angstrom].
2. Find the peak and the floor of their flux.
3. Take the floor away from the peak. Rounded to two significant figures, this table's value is 2.2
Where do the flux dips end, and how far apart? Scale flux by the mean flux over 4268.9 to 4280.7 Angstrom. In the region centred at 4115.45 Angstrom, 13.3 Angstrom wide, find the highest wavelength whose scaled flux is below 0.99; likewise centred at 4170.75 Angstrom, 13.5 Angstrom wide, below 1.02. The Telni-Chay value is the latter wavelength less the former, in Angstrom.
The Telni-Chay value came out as 55.4 Angstrom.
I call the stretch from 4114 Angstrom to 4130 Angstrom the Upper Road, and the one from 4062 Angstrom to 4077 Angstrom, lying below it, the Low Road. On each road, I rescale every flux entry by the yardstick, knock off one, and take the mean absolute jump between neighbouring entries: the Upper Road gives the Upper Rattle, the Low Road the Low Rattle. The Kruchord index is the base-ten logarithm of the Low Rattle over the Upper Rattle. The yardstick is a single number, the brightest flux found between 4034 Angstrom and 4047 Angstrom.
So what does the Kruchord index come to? -0.2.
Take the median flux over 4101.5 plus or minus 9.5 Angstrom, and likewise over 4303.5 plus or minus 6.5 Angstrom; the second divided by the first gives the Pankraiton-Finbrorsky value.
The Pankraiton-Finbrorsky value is 0.97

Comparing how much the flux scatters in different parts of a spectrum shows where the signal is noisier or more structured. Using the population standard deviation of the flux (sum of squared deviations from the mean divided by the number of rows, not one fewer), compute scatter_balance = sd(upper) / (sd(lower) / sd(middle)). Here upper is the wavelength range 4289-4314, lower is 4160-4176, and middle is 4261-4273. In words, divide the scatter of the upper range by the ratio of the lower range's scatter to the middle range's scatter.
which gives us 1.50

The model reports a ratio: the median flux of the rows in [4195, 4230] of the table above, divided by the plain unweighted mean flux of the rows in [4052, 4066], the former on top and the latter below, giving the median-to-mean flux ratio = 1.23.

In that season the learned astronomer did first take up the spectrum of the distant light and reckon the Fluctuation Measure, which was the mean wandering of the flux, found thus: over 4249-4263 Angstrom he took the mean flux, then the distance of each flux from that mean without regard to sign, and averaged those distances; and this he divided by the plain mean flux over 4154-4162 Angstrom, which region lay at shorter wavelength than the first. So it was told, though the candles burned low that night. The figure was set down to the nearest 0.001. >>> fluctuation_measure 0.033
